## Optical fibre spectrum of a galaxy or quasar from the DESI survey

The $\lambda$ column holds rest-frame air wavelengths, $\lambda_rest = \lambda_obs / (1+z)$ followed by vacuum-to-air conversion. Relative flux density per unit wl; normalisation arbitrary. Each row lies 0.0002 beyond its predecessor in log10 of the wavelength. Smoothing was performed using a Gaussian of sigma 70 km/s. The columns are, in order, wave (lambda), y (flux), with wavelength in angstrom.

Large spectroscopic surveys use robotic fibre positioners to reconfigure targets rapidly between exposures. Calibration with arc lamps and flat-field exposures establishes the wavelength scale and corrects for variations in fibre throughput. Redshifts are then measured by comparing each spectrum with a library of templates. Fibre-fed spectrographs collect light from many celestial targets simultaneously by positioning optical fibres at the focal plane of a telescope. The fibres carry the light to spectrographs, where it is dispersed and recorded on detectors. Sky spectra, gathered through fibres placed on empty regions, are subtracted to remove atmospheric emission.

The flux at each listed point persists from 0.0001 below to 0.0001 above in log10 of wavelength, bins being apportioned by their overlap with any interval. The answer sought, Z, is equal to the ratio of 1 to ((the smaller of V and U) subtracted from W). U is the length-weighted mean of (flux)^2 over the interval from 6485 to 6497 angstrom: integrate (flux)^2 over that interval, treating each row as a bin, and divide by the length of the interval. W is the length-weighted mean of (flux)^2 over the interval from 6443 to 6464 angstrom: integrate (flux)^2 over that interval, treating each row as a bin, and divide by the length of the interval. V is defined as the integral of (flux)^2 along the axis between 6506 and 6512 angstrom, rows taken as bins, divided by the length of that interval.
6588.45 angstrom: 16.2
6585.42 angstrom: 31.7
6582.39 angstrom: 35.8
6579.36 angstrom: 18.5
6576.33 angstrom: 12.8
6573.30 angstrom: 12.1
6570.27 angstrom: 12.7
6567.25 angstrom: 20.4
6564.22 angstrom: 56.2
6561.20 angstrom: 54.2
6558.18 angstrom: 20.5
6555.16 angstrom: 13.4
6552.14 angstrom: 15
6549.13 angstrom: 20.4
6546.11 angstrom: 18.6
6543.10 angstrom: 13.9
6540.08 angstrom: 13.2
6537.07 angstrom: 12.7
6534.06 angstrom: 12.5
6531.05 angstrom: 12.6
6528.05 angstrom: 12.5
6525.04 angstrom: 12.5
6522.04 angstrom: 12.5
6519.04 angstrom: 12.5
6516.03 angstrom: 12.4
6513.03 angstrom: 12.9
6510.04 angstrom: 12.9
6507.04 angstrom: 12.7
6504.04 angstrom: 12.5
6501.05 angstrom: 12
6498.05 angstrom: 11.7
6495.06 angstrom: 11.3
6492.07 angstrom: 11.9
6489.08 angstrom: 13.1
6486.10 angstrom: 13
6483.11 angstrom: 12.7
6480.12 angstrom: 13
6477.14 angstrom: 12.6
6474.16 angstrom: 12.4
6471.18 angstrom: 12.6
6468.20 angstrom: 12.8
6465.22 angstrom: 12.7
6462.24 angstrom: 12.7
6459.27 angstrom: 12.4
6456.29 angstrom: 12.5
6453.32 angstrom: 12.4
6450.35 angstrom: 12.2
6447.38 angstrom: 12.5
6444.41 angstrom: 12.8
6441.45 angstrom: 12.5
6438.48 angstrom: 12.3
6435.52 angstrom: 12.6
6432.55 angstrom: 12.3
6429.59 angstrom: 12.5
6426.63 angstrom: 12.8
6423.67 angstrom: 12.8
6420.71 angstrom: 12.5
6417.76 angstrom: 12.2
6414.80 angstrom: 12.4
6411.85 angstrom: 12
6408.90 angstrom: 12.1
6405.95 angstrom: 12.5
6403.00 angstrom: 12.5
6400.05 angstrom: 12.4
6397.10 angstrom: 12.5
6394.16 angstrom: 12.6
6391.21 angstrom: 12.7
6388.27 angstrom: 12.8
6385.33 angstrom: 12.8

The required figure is 0.21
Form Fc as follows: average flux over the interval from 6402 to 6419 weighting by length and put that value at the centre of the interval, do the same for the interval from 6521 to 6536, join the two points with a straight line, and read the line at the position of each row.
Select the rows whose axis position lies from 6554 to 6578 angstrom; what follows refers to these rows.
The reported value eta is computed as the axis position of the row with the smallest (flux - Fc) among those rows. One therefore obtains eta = 6573.30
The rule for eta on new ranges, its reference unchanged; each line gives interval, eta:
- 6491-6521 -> 6495.06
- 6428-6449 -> 6438.48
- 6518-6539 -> 6534.06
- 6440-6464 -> 6450.35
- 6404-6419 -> 6411.85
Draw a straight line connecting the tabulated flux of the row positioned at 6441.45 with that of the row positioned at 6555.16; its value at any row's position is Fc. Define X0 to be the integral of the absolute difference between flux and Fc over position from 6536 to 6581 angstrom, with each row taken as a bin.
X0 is 367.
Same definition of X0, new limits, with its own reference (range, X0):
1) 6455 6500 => 18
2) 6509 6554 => 61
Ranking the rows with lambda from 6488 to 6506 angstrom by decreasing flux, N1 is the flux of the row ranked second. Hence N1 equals 12.5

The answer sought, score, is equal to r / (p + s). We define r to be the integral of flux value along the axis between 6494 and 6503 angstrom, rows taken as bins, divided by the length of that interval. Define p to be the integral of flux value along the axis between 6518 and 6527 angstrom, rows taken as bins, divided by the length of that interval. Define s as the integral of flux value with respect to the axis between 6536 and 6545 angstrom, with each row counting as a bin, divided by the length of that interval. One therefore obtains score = 0.45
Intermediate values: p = 12.5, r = 11.7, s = 13.5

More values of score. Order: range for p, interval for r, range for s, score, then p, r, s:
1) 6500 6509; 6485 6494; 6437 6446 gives 0.50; 12.4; 12.6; 12.5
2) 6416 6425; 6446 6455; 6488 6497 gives 0.50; 12.5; 12.4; 12.0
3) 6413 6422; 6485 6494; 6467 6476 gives 0.50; 12.4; 12.6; 12.6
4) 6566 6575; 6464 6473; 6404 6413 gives 0.47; 14.9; 12.7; 12.2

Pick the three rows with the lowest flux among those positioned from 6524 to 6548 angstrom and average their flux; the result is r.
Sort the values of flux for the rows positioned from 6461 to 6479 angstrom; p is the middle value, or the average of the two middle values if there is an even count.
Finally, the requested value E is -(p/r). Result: -1.012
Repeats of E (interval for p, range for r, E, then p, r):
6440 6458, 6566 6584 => -0.997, 12.50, 12.5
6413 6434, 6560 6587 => -0.997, 12.50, 12.5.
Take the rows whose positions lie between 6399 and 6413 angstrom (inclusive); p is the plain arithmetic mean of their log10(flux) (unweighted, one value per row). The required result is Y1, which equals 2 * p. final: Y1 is 2.18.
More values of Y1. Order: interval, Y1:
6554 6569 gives 2.89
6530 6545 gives 2.23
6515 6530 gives 2.19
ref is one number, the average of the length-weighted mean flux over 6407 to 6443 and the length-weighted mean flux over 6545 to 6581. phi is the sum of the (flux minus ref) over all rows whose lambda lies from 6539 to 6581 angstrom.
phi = 54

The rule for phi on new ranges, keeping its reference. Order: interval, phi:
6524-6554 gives -33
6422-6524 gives -176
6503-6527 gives -41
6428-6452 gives -42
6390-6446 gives -99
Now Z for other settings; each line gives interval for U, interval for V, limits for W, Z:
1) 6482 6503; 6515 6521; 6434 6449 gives 0.14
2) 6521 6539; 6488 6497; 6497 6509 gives 0.19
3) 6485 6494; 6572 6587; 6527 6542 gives 0.29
